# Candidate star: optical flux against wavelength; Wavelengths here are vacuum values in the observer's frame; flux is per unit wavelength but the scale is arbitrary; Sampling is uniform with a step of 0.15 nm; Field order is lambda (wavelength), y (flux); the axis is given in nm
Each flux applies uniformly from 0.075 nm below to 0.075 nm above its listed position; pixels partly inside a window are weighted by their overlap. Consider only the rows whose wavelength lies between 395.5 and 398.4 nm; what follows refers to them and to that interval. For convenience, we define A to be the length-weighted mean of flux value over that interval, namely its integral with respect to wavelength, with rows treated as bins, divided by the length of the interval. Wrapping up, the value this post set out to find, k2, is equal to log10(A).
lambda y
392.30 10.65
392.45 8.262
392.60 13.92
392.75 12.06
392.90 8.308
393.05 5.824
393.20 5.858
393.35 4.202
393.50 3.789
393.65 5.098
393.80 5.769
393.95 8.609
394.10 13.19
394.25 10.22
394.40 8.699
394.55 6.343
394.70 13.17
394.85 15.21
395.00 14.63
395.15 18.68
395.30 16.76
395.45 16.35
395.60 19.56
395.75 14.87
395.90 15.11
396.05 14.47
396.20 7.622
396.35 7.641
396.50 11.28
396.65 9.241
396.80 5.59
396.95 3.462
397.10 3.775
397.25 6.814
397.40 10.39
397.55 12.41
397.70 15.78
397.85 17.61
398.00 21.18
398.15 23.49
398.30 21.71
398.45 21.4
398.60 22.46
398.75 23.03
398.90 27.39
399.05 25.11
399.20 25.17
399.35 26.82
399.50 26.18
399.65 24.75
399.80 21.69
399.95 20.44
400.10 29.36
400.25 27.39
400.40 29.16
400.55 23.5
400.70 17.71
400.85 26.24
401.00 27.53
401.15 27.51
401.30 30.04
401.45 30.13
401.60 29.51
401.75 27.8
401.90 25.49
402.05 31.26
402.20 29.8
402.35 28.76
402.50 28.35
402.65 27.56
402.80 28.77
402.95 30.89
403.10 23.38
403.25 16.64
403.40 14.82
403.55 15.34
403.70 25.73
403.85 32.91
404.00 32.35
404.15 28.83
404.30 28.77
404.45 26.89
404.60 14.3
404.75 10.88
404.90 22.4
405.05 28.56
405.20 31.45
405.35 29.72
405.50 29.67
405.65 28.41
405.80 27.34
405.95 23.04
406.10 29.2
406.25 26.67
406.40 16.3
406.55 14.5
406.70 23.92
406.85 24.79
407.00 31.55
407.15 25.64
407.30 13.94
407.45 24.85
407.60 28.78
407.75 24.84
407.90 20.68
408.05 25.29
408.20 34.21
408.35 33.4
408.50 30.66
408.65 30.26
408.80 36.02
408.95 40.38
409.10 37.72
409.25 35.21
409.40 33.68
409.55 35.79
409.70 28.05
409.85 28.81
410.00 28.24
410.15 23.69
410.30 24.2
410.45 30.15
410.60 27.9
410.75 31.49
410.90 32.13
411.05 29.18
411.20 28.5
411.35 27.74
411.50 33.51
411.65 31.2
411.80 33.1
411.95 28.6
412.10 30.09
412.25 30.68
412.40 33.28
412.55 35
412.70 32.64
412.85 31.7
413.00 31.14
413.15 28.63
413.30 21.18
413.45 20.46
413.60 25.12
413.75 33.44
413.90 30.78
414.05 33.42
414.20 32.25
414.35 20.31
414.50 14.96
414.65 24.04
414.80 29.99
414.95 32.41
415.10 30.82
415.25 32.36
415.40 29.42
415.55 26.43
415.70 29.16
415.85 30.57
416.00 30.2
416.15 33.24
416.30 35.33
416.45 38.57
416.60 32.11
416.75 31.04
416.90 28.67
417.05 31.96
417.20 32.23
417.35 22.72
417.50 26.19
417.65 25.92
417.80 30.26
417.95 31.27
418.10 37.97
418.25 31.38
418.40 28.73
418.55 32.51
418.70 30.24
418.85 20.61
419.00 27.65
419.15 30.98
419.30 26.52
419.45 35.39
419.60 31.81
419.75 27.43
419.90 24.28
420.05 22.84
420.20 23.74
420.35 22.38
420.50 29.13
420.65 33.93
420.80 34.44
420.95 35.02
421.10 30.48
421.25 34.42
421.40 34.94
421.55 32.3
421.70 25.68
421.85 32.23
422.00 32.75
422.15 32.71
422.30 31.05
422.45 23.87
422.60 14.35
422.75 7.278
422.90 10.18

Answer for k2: 1.11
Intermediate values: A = 12.8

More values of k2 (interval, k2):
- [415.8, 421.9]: 1.48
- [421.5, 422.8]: 1.42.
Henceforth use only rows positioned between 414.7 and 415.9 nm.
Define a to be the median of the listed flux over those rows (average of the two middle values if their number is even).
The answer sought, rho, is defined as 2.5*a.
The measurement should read 76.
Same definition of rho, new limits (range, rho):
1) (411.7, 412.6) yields 80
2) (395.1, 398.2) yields 36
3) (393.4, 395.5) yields 29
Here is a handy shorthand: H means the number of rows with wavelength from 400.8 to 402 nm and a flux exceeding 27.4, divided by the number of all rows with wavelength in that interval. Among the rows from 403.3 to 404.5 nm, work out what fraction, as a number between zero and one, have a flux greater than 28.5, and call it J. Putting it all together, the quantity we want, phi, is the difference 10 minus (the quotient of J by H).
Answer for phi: 9.3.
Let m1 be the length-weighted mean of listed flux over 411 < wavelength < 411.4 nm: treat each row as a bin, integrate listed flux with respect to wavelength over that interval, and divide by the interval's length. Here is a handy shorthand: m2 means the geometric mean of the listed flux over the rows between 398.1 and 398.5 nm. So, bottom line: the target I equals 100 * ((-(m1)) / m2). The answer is -128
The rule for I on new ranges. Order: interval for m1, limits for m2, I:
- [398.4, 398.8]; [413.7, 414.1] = -69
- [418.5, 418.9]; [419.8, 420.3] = -118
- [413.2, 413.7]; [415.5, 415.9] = -81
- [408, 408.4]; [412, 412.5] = -100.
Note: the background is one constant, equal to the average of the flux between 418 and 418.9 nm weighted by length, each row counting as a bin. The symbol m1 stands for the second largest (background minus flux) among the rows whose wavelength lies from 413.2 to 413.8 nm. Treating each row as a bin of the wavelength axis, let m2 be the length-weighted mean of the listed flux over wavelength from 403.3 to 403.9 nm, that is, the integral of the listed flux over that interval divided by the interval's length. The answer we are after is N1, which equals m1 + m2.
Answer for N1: 31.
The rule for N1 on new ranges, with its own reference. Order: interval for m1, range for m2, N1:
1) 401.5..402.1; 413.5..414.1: 33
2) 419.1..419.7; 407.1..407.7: 23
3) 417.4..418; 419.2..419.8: 35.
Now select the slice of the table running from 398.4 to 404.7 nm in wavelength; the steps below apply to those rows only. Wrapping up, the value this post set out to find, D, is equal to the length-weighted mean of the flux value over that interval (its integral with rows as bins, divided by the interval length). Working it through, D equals 25.7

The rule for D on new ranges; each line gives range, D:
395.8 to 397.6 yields 9.0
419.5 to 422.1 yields 30.0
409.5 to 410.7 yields 28.3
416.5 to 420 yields 29.5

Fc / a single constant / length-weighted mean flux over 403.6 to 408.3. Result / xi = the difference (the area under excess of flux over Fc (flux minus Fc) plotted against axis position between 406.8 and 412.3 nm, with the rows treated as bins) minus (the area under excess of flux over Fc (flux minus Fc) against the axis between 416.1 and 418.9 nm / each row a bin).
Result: 9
